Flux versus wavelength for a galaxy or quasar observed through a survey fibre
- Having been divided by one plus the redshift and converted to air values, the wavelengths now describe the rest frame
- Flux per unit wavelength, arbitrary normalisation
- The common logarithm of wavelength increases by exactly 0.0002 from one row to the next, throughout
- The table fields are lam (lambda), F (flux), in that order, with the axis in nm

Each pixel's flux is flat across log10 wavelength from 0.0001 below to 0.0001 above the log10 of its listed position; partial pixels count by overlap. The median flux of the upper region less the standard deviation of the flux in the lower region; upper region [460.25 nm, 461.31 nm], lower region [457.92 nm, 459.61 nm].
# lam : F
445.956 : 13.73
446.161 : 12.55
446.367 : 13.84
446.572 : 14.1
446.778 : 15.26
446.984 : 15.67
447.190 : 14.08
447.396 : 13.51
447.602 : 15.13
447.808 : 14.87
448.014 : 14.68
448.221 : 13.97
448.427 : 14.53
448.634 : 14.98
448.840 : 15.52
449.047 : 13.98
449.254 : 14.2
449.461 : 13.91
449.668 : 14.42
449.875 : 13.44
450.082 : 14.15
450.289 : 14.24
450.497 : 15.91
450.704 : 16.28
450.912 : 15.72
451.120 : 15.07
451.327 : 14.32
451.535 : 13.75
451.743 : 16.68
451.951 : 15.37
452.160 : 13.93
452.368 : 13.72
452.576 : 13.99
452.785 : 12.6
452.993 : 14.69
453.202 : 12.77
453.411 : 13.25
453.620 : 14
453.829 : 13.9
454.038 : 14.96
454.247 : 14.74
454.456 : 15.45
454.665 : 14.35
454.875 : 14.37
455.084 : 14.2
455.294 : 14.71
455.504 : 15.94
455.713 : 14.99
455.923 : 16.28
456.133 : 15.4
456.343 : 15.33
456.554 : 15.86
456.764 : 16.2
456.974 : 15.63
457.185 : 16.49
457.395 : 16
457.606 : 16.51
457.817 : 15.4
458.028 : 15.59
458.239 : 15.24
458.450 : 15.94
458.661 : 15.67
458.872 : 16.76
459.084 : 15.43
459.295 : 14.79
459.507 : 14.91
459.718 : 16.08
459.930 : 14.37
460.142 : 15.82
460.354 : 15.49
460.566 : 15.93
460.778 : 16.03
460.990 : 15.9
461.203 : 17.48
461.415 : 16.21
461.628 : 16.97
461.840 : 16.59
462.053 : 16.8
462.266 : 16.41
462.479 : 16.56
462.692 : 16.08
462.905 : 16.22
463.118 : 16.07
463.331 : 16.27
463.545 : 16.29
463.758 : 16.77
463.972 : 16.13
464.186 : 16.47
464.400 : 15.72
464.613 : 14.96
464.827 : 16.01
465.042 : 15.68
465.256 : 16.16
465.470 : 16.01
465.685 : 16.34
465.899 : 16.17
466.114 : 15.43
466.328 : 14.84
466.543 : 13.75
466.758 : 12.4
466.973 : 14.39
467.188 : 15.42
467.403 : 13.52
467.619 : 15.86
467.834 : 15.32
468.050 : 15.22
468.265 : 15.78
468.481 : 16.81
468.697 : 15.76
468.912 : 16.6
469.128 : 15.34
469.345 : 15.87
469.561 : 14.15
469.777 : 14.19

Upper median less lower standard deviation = 15.3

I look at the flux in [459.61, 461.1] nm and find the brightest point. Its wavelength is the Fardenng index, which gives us 459.718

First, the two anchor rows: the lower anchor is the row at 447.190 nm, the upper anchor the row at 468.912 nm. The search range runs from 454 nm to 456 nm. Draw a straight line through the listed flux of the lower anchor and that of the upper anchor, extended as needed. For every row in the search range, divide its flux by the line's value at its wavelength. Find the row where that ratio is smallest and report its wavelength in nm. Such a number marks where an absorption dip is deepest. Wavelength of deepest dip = 455.084 nm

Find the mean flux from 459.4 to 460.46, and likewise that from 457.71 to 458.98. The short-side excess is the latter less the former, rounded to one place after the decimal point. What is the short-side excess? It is 0.4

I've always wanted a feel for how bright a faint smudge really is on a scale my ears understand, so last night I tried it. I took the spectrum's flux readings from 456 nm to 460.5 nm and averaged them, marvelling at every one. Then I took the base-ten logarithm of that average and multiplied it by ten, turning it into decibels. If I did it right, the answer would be 11.9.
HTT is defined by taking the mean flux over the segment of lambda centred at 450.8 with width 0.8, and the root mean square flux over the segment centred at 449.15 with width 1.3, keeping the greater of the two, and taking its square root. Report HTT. 3.97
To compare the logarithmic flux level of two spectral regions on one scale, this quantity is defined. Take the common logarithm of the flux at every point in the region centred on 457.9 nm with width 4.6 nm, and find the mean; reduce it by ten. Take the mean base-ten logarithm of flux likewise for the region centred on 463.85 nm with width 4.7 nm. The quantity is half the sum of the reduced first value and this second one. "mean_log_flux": -3.798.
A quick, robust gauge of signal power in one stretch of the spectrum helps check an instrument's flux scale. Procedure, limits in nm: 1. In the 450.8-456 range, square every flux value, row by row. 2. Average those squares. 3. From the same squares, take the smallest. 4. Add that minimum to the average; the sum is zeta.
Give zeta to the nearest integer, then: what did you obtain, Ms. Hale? 371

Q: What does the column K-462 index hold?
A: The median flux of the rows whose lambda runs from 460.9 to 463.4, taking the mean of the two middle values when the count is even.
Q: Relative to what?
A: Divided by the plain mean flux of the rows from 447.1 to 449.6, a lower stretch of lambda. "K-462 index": 1.13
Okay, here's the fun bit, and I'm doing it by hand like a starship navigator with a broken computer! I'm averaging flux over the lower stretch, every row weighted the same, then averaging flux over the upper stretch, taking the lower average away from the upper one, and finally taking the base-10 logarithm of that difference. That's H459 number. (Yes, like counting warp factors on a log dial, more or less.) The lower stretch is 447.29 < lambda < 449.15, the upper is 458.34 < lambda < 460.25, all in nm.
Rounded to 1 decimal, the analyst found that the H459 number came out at 0.0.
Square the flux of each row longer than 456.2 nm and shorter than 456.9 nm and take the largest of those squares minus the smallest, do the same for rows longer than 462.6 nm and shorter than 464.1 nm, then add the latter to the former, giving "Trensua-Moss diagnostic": 50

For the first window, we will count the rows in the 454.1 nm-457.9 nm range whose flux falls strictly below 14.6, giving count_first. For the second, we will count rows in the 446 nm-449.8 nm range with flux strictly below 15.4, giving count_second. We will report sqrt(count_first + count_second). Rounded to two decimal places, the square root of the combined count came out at 4.36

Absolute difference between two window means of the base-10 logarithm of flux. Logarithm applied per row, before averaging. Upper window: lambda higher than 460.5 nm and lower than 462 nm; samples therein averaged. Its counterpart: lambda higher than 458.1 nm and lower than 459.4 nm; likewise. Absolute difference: 0.022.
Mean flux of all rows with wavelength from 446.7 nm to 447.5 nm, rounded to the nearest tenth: 14.6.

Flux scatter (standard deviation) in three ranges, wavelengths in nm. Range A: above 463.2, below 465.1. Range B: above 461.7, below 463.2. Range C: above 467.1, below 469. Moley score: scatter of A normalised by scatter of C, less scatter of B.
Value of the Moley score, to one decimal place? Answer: 0.3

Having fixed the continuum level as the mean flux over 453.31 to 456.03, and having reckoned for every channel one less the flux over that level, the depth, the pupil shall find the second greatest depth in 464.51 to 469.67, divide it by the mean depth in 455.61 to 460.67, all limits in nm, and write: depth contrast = -1.2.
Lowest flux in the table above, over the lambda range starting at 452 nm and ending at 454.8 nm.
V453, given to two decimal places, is 12.60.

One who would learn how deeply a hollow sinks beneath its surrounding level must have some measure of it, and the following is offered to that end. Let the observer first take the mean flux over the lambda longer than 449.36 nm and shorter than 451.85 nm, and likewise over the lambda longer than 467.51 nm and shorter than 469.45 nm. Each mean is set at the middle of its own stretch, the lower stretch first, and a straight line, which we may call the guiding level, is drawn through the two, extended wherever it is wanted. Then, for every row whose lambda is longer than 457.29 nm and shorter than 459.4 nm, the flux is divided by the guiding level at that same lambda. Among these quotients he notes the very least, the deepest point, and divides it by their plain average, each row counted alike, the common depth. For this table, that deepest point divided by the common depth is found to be 0.937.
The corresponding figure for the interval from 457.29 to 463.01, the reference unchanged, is 0.901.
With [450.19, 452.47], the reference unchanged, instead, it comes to 0.911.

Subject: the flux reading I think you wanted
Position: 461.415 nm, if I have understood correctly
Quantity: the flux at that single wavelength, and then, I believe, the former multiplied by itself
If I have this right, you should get 263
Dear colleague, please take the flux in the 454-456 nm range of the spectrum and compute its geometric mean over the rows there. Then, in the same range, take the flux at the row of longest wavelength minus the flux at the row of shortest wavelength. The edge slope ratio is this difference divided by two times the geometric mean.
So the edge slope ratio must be 0.044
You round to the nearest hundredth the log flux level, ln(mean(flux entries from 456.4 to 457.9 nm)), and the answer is 2.77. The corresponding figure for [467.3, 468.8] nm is 2.74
